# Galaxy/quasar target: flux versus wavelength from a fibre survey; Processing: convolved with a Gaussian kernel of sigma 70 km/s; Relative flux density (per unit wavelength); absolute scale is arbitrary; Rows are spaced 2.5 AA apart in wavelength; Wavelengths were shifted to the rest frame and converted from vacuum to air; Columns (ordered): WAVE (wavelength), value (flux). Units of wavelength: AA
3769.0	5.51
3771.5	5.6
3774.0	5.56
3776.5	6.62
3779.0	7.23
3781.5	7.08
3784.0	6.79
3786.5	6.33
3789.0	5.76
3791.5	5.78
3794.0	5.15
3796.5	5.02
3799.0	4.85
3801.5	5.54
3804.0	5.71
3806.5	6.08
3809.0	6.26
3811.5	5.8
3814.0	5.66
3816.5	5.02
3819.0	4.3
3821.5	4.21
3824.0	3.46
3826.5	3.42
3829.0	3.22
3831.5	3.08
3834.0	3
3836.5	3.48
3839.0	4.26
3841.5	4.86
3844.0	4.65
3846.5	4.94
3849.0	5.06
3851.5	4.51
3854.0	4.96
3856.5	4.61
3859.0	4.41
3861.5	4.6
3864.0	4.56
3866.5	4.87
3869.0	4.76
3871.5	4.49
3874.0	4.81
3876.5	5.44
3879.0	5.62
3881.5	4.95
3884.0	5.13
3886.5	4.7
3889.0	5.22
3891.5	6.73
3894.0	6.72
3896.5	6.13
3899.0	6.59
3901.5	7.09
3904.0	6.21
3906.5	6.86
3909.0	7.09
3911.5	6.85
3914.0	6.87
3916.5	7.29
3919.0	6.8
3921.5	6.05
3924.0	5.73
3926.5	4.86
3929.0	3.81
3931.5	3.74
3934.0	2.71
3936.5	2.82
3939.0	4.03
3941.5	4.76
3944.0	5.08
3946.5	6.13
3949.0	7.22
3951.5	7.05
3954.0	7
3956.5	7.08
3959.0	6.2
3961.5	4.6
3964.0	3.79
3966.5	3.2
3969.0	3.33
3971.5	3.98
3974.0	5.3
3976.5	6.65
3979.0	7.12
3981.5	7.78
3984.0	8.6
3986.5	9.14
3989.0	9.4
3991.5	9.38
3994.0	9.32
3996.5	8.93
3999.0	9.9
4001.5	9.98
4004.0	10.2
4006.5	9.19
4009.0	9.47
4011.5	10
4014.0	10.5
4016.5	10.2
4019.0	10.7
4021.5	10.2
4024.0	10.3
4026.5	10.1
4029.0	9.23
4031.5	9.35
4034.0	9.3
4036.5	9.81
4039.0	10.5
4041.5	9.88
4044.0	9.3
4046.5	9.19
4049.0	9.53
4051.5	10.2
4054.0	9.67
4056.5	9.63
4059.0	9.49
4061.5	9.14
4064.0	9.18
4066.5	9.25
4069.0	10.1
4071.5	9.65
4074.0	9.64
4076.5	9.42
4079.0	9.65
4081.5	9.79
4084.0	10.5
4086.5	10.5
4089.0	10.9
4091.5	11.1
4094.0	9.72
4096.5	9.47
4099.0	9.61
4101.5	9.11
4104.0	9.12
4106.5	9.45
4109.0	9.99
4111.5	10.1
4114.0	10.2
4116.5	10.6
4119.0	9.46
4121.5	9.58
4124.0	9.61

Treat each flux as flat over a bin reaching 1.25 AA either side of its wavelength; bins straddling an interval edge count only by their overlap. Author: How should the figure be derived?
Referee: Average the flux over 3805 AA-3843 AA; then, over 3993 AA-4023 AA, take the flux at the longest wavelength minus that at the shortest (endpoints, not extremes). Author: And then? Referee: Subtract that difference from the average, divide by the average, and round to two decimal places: 0.80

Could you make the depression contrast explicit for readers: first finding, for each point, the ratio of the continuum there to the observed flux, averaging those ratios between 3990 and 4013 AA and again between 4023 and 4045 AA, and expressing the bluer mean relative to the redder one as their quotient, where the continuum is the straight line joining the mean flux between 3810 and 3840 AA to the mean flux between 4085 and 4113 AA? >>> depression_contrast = 0.93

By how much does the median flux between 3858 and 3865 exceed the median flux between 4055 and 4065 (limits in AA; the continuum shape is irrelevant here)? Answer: -4.8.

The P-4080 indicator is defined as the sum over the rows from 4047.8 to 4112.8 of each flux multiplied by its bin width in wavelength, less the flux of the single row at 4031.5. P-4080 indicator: 625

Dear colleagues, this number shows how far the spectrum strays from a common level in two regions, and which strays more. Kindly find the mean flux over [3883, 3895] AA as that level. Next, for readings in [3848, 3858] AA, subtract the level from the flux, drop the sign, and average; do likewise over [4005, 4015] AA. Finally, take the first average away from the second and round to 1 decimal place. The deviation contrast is 3.2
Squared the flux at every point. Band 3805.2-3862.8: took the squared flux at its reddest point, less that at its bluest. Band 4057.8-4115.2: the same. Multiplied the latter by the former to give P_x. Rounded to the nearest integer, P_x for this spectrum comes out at -221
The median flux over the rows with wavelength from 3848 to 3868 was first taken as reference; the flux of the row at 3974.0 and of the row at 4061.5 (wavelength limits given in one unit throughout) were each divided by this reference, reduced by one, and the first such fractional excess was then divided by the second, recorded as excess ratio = 0.2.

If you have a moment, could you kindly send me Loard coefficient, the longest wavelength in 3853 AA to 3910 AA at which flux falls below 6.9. 3906.5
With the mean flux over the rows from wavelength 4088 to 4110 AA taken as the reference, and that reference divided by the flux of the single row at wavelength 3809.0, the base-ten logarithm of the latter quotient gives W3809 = 0.20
